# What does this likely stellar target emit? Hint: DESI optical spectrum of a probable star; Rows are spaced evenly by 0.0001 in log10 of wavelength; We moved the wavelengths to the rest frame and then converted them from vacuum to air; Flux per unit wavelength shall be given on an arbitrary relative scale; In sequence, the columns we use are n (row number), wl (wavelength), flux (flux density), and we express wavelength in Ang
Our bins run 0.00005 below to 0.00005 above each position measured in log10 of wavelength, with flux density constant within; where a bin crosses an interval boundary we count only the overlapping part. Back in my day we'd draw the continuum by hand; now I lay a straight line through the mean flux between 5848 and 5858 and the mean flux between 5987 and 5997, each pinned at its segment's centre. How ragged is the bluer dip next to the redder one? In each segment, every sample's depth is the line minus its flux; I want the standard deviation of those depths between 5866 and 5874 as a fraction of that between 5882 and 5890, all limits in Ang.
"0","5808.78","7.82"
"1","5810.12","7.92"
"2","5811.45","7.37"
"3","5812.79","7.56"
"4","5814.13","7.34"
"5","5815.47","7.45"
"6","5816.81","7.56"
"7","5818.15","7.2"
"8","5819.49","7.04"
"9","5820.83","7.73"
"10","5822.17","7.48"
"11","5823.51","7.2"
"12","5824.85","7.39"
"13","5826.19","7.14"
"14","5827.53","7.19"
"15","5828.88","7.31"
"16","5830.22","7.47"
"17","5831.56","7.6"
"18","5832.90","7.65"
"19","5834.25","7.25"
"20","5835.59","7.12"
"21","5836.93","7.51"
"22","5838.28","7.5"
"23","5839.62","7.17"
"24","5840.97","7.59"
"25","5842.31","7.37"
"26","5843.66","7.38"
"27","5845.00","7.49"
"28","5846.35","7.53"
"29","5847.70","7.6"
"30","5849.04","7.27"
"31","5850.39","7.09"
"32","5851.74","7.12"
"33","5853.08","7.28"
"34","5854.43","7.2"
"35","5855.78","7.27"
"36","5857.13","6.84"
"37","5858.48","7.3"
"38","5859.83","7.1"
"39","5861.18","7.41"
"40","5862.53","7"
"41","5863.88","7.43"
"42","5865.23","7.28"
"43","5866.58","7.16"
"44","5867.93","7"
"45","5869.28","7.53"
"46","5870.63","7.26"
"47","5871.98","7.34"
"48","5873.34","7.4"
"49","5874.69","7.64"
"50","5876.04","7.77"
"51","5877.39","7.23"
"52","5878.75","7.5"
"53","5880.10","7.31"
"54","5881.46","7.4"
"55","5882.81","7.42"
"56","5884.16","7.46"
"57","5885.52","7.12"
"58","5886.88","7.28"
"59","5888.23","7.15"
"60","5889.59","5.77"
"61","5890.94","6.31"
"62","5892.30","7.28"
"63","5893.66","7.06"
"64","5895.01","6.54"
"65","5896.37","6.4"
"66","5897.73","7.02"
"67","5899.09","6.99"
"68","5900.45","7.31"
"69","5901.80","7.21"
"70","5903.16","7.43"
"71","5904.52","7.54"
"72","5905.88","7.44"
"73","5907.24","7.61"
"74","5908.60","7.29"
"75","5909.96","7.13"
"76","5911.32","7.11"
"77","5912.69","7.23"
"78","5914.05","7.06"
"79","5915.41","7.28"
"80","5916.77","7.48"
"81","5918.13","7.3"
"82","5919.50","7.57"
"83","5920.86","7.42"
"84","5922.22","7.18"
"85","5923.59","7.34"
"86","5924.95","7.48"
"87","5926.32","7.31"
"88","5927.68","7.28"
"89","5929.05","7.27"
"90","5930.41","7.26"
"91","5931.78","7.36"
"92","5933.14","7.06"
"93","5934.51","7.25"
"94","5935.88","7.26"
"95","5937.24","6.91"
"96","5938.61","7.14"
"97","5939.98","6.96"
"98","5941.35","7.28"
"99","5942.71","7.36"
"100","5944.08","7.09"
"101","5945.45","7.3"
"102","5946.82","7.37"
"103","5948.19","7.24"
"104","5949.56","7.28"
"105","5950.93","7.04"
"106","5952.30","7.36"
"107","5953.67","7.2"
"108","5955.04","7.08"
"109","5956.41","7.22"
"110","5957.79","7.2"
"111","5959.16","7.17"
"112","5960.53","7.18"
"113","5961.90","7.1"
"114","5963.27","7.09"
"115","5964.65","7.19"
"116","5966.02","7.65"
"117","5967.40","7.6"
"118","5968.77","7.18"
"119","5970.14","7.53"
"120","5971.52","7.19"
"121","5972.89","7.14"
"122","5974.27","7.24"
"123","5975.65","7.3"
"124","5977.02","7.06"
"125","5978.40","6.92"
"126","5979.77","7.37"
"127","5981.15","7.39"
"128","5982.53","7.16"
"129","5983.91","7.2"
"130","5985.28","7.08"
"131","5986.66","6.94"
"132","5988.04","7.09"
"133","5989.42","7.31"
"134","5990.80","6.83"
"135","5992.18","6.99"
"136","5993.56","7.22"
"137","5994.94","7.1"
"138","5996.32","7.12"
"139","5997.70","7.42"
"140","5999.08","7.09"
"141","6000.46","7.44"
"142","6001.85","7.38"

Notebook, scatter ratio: 0.30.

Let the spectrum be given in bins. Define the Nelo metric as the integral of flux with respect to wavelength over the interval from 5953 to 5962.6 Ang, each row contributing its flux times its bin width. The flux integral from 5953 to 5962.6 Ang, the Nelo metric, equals 68.8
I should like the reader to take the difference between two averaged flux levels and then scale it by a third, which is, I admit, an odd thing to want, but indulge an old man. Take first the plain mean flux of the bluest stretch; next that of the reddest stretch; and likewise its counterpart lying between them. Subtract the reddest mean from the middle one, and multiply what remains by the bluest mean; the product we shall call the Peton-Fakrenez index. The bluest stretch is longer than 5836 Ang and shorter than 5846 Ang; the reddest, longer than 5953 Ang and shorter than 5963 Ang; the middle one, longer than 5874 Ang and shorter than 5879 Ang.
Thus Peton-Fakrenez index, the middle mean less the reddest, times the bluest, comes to 2.8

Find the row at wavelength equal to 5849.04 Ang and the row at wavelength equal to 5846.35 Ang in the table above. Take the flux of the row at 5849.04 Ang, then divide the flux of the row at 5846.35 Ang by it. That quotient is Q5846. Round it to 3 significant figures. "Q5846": 1.04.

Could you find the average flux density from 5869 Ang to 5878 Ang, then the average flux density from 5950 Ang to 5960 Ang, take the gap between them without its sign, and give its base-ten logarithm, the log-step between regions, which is -0.57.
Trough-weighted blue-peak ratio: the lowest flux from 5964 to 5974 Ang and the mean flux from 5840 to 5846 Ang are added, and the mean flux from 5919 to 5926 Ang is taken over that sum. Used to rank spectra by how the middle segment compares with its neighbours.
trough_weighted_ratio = 0.507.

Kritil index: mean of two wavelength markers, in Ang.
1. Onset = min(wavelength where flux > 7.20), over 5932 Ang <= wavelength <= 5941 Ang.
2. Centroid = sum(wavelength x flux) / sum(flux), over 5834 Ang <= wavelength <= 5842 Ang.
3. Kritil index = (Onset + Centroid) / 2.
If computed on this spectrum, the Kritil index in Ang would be 5886.1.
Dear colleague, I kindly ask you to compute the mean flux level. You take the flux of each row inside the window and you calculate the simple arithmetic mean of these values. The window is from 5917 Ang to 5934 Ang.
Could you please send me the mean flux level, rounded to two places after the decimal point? 7.32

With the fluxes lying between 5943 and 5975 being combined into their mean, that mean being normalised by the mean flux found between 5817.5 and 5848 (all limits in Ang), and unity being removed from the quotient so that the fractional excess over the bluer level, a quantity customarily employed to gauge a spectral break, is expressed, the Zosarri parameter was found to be -0.019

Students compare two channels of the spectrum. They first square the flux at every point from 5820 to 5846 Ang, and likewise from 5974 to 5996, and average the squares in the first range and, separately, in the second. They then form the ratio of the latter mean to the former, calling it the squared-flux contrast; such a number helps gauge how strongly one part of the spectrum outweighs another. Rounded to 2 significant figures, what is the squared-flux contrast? 0.93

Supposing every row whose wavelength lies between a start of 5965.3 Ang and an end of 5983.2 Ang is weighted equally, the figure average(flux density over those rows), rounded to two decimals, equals 7.29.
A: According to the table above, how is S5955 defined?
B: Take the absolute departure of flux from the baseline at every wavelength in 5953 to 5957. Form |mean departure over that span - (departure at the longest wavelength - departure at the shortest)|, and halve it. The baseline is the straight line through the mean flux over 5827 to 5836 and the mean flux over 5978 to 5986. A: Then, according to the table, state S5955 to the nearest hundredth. 0.04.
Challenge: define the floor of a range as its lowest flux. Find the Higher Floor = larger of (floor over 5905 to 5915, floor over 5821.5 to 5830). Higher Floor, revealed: 7.14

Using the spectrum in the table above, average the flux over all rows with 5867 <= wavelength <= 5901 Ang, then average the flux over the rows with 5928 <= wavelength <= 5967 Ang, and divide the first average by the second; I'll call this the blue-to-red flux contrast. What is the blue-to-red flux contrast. 0.99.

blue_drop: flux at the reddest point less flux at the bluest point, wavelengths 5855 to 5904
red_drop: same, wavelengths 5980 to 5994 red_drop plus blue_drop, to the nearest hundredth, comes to -0.01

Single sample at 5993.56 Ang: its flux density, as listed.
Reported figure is 7.22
